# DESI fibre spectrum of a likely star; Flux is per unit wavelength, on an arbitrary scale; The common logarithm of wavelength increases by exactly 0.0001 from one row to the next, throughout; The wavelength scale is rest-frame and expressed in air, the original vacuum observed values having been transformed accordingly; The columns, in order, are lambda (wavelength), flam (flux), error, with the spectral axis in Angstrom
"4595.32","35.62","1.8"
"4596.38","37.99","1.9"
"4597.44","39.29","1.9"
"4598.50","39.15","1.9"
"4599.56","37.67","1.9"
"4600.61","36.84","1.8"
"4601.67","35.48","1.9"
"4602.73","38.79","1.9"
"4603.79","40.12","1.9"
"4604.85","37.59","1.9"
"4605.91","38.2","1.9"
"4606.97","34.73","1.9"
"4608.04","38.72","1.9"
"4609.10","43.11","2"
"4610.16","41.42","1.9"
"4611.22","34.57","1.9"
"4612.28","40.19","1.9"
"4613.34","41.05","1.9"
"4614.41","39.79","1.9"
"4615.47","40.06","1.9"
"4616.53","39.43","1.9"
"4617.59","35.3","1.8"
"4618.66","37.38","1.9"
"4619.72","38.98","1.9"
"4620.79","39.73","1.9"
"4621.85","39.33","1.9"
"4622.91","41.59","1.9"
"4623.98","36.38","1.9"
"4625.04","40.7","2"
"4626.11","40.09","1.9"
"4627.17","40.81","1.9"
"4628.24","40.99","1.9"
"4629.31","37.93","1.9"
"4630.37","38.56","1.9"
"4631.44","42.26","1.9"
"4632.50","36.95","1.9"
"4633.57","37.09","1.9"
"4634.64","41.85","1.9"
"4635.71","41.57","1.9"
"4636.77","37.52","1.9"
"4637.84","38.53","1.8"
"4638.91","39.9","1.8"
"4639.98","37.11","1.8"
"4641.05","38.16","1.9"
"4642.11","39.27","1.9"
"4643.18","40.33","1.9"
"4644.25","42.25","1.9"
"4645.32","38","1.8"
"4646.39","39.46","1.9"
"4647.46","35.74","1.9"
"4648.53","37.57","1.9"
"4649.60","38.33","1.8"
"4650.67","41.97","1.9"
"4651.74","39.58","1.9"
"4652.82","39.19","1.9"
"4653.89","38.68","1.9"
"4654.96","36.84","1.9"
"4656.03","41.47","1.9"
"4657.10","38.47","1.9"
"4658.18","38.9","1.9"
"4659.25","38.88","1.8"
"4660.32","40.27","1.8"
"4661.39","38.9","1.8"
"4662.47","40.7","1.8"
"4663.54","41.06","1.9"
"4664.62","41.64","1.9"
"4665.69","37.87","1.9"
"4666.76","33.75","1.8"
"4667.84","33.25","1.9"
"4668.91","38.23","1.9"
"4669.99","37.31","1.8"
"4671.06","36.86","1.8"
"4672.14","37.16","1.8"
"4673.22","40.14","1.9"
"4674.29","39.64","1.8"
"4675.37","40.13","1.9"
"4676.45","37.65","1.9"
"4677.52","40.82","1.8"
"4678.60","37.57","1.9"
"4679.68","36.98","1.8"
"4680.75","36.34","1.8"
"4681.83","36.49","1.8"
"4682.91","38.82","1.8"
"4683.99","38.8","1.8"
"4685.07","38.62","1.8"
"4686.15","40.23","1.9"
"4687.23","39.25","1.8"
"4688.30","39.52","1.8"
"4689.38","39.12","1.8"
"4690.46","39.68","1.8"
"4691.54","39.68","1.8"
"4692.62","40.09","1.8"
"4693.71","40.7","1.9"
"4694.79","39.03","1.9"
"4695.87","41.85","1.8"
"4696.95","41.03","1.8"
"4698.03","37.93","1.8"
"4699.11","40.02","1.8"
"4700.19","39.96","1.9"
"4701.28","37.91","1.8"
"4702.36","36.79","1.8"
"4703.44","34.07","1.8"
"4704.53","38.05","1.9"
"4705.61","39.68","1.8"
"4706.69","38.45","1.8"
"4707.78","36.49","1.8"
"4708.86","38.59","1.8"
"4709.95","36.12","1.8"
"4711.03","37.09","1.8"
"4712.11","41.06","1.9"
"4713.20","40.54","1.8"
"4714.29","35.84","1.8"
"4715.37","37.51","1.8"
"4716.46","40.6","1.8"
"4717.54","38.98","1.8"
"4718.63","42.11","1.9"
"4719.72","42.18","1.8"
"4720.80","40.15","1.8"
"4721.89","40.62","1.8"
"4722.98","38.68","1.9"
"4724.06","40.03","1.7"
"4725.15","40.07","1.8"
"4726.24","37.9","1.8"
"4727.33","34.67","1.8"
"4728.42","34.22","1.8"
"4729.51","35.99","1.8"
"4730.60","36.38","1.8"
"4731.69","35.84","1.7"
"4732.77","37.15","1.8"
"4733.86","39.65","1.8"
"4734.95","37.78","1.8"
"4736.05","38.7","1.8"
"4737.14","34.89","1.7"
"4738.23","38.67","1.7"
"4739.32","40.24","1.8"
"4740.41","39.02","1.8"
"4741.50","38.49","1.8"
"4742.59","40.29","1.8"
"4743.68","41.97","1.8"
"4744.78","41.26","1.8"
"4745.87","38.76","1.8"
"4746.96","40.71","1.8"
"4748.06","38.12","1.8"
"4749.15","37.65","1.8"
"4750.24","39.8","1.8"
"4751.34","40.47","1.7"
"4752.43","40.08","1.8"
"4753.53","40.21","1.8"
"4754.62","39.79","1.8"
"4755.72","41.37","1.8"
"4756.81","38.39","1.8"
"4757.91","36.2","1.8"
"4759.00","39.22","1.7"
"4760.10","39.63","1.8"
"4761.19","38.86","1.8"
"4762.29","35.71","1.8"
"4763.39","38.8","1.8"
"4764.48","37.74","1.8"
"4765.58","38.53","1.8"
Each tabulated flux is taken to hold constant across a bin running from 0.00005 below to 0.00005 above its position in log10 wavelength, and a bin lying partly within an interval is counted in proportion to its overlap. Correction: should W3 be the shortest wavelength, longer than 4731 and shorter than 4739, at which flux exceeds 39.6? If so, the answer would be 4733.86 Angstrom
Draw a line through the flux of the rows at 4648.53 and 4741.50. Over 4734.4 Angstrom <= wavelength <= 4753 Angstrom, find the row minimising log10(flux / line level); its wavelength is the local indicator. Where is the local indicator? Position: 4737.14 Angstrom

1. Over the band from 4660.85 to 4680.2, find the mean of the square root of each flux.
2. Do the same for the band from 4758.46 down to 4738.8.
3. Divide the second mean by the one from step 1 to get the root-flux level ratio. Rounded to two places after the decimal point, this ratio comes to 1.02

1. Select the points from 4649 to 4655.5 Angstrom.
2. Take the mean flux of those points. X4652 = 39.1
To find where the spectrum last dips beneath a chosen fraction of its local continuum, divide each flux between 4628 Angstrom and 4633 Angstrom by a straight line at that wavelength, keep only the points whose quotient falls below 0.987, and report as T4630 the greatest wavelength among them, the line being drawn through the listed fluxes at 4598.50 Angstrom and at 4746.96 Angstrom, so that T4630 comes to 4632.50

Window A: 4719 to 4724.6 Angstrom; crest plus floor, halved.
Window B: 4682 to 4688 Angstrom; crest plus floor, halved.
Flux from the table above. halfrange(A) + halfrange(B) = 80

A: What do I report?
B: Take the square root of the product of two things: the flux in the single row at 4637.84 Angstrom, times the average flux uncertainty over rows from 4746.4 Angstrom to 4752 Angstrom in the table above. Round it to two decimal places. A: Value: 8.28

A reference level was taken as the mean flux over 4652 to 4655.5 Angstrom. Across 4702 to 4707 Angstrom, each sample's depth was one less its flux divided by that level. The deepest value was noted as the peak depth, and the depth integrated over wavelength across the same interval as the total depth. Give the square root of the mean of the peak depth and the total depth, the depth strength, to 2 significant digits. 0.34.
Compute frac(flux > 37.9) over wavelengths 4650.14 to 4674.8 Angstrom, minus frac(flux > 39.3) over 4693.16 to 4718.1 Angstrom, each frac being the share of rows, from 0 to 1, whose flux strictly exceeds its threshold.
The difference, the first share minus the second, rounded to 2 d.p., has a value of 0.30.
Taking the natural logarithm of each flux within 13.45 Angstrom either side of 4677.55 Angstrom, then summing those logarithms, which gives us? 91.06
